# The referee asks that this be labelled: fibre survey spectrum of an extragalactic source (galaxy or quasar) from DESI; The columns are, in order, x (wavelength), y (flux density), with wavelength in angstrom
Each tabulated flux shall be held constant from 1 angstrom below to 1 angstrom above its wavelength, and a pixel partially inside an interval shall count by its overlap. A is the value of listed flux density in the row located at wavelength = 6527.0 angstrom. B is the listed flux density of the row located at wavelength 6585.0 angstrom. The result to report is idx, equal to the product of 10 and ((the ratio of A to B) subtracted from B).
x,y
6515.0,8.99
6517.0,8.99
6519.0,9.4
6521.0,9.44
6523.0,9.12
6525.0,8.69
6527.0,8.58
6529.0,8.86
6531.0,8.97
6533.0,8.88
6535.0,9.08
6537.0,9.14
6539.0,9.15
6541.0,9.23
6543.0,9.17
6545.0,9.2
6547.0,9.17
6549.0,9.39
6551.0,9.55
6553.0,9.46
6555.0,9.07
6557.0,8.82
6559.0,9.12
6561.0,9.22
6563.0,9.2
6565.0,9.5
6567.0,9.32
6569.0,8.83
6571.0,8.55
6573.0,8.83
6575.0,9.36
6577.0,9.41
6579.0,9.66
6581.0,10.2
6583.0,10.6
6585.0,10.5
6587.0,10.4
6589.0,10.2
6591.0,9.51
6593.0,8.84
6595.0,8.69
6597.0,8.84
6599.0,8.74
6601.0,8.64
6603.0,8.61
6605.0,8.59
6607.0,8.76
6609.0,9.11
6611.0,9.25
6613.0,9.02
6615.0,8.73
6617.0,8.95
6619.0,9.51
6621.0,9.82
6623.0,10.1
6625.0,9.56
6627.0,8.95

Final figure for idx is 96.8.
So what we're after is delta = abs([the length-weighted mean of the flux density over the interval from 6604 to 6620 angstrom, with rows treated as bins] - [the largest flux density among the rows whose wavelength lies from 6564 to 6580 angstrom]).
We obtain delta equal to 0.67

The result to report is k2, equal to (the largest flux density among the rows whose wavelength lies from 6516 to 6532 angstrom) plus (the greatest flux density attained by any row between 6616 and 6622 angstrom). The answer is 19.3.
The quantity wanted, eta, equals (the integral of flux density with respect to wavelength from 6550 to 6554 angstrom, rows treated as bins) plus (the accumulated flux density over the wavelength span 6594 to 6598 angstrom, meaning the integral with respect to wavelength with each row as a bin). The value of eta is 73.1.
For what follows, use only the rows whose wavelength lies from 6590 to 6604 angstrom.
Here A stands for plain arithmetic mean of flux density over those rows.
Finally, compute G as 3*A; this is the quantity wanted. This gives 26.52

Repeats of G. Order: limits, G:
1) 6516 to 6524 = 27.71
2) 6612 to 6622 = 27.62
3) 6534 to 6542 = 27.45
